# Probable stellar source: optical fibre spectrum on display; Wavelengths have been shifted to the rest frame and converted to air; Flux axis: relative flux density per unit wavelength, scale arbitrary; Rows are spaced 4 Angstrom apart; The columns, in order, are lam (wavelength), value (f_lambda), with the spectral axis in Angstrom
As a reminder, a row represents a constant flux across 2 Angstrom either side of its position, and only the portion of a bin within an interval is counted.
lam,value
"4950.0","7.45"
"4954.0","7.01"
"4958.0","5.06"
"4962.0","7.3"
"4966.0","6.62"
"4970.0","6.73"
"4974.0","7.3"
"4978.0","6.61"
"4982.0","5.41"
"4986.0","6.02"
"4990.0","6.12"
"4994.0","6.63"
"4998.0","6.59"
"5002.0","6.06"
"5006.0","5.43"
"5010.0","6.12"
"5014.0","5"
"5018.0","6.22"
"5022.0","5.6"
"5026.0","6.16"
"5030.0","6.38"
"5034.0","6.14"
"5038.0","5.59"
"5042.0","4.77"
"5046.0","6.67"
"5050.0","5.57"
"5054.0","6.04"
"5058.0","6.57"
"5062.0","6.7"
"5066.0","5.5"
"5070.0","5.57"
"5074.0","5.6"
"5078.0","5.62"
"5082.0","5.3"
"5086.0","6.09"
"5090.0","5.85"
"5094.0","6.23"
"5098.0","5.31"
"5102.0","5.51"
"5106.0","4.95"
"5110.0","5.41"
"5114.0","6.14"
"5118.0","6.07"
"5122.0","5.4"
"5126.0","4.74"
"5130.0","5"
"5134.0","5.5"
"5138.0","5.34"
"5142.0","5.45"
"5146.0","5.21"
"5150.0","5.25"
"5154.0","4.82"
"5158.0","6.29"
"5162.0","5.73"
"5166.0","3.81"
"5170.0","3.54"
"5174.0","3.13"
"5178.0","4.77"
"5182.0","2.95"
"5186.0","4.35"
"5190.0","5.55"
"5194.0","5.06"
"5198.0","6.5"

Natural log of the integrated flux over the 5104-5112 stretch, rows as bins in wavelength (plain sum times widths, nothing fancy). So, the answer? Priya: 3.72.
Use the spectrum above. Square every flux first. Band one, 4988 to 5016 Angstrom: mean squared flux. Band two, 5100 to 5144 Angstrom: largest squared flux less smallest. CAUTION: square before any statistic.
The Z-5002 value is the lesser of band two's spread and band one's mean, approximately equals 15.2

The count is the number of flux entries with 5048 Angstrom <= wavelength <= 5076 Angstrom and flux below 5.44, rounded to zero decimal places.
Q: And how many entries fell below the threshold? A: 0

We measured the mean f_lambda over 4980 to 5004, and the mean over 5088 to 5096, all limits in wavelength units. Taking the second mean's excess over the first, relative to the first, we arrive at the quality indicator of -0.02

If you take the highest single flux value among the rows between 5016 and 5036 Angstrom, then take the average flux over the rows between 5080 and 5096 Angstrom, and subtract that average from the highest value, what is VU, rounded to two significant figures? 0.51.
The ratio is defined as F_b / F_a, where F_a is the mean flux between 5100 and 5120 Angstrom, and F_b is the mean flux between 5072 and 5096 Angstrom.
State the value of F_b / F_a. 1.03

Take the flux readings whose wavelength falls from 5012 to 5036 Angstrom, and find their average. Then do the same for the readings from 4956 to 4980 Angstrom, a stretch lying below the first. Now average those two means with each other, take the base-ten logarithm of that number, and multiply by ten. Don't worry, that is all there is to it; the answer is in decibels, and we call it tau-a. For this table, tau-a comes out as 8.0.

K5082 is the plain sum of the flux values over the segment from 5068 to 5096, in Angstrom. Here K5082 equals 40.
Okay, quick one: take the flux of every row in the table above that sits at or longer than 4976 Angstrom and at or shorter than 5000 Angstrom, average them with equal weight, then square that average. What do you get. 39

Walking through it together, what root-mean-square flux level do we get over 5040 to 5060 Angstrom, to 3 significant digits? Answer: 5.97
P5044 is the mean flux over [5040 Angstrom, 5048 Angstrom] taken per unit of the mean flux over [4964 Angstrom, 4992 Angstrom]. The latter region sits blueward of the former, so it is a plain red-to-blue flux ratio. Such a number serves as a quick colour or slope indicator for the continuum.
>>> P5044 0.89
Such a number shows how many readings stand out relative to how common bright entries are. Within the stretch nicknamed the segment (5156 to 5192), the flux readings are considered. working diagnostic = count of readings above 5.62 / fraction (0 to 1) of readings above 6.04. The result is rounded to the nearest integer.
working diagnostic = 18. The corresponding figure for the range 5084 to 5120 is 11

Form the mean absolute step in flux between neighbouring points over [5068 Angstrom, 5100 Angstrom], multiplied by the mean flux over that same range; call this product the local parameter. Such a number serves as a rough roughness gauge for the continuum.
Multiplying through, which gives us 2.2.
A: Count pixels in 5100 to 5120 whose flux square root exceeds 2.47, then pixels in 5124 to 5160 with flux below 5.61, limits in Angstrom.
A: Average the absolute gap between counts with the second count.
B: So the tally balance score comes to 7.5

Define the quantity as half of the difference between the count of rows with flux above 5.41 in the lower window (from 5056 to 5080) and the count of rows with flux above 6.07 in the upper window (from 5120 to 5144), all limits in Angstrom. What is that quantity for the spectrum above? 3.0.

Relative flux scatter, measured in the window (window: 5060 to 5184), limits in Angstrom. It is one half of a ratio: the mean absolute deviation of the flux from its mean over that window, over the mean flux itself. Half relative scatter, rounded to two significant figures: 0.059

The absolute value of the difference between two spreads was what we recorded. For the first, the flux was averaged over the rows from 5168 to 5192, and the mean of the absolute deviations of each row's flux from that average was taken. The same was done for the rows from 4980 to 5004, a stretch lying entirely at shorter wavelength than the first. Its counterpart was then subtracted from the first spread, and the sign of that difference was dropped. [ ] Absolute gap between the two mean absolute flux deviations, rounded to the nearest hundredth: 0.53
